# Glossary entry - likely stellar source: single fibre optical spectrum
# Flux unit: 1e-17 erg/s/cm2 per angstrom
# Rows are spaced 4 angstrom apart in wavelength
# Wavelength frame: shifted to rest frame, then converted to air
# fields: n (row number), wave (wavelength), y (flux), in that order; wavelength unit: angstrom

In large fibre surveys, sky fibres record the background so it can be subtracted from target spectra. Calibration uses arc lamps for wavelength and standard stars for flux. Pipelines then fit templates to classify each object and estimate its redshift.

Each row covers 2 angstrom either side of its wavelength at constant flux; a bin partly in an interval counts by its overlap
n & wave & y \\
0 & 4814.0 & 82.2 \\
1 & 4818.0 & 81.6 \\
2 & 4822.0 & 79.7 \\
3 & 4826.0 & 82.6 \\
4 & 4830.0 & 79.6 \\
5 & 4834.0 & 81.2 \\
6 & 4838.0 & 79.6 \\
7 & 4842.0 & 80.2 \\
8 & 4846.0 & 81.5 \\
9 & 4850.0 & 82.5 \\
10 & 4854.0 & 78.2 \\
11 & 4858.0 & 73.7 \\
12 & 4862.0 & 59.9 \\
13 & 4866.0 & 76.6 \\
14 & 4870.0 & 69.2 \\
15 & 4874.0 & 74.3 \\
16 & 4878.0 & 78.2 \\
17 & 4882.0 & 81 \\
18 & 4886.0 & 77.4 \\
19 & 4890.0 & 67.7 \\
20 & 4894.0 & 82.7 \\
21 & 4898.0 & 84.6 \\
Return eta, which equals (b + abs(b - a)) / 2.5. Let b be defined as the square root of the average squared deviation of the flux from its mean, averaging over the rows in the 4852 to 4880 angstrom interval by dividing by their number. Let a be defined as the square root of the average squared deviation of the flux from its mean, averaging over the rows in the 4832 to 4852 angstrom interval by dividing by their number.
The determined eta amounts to 4.4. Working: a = 1.0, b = 6.0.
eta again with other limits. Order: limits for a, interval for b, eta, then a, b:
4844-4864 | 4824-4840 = 3.3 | 8.2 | 1.3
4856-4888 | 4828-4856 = 2.5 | 6.2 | 1.3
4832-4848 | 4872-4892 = 3.3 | 0.8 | 4.5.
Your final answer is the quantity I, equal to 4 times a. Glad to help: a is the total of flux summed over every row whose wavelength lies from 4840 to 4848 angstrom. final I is 647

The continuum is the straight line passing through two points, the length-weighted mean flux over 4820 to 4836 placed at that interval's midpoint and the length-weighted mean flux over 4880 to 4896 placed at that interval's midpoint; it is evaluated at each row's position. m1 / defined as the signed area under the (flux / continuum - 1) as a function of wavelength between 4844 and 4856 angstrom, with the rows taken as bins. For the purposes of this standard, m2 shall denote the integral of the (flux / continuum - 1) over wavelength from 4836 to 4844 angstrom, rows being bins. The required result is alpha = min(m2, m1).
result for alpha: -0.02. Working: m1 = 0.19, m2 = -0.016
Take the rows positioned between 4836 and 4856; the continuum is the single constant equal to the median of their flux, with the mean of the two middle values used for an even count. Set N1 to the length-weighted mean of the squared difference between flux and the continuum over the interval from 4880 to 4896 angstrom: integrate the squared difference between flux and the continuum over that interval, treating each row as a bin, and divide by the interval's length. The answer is 43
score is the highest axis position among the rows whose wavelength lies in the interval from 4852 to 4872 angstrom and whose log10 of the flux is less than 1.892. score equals 4870.0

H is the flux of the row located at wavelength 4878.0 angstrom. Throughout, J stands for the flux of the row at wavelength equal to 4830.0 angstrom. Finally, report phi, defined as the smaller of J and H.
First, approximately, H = 78.2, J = 79.6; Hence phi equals 78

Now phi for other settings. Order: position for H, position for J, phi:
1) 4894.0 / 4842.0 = 80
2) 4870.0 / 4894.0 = 69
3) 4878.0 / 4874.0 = 74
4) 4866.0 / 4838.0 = 77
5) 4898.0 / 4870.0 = 69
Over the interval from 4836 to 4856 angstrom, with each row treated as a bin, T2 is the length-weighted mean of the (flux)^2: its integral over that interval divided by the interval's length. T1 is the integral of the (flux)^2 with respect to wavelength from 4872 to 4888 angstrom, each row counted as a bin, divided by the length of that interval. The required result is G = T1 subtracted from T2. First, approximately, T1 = 6047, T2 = 6466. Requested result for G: 420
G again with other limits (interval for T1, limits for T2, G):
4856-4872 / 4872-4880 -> 899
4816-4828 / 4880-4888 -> -335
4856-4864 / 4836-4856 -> 1957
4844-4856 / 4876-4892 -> -709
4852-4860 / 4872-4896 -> 162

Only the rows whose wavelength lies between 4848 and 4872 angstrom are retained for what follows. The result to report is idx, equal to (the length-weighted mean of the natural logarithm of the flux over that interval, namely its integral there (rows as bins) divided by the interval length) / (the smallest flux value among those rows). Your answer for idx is 0.072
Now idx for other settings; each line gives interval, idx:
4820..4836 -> 0.055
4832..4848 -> 0.055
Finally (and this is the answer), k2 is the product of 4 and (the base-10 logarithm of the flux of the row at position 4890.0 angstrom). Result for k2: 7.32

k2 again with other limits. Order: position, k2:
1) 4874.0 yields 7.48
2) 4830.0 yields 7.60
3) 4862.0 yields 7.11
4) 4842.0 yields 7.62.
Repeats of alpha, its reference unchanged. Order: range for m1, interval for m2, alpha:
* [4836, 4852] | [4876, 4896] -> 0.02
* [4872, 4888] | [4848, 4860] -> -0.17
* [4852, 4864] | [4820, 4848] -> -1.28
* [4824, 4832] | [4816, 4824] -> -0.06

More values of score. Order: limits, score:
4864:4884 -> 4874.0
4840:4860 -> 4858.0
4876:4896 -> 4890.0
